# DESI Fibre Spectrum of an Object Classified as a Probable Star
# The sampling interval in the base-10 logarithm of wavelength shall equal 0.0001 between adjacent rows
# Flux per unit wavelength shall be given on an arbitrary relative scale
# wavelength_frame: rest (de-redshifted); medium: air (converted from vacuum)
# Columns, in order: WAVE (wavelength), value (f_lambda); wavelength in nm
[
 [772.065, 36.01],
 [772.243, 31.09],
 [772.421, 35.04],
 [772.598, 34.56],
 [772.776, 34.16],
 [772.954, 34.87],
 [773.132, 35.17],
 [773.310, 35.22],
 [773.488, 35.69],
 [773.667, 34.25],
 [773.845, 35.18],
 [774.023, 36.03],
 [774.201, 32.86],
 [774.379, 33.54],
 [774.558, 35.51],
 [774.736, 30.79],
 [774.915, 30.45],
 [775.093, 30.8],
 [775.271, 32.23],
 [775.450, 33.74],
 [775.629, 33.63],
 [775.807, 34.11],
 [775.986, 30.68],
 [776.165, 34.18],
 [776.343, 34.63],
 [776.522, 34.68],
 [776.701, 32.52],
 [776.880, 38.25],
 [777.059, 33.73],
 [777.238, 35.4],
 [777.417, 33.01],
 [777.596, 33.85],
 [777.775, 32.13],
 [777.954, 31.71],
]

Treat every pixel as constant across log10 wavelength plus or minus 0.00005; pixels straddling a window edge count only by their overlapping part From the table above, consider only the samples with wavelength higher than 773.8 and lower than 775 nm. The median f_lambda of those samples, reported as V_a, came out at 33.5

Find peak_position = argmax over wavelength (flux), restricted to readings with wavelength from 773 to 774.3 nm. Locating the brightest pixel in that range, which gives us 774.023 nm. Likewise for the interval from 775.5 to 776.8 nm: 776.522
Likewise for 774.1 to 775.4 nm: 774.558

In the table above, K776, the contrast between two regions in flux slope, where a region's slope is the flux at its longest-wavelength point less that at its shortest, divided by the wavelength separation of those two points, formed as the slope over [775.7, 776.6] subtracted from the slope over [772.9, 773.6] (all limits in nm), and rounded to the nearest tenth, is 0.7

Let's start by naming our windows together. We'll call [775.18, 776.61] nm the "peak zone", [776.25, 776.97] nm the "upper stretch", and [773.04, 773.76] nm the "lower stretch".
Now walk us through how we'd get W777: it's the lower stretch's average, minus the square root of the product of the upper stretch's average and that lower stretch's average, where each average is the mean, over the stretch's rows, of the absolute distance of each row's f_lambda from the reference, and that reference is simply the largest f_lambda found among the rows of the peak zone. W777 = -0.33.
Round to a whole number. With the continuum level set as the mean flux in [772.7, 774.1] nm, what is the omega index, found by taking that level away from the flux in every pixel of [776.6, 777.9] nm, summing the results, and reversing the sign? 7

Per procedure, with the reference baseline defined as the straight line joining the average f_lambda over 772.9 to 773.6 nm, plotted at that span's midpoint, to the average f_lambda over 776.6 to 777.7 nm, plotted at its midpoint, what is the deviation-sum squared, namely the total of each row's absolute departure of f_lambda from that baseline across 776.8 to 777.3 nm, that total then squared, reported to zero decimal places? 30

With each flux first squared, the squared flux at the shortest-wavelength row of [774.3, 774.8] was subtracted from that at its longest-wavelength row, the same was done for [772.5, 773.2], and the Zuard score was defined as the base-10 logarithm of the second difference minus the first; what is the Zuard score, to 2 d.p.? 2.34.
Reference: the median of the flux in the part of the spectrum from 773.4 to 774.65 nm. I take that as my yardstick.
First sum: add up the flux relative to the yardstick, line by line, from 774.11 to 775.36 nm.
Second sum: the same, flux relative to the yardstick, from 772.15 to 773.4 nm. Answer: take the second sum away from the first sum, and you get -0.4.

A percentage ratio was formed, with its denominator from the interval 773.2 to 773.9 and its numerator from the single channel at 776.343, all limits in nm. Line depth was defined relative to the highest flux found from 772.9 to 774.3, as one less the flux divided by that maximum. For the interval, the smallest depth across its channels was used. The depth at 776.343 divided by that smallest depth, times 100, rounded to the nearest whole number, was 412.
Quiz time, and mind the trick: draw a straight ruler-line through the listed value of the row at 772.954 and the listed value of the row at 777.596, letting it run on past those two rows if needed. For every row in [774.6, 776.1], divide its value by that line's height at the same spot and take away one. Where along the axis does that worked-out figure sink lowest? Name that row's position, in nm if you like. 774.915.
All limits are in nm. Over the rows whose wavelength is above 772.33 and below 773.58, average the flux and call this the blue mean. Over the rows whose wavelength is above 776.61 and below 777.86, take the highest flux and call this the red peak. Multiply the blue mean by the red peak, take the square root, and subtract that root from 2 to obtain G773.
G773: -34.6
